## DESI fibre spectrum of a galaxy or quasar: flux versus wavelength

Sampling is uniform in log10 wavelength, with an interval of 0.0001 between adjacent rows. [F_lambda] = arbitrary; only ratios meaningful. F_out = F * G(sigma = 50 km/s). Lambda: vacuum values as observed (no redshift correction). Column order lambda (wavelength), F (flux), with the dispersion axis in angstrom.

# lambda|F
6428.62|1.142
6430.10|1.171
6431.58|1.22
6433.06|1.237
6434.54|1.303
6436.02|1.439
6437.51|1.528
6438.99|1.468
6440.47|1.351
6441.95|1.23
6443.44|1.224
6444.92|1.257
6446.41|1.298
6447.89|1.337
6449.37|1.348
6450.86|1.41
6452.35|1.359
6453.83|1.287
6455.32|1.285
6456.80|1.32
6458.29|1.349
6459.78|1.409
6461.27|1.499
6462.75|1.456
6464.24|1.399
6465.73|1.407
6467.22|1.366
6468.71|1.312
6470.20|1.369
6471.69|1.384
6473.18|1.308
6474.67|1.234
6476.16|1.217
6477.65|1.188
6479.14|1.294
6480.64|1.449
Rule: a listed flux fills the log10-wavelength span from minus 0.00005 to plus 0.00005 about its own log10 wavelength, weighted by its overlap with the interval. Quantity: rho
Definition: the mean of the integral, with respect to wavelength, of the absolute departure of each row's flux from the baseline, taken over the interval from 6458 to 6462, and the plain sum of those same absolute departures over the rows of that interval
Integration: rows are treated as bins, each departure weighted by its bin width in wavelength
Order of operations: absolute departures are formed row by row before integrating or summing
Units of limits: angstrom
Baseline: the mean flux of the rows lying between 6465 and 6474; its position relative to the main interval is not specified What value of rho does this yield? 0.25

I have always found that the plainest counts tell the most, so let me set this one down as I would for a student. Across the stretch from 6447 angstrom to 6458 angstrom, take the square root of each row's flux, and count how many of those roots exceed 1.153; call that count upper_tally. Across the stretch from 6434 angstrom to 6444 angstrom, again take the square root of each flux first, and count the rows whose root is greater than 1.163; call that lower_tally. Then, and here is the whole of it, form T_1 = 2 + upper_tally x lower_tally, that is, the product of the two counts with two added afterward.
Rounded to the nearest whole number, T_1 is 14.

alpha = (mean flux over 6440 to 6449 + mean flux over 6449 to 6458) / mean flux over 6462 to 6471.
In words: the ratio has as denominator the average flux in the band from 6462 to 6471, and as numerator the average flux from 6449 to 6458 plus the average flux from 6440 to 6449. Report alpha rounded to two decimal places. 1.89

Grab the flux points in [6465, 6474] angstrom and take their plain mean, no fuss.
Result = 1.36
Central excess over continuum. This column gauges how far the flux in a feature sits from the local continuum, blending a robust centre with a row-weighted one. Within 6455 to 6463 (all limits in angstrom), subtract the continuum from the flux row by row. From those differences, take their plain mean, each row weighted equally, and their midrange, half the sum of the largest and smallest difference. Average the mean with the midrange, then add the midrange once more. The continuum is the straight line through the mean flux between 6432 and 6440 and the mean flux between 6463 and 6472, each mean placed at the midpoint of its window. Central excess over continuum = 0.02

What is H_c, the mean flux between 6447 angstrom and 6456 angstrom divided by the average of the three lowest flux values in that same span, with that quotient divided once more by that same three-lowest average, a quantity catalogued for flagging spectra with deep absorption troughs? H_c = 0.788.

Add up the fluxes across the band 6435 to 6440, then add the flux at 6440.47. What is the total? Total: 5.8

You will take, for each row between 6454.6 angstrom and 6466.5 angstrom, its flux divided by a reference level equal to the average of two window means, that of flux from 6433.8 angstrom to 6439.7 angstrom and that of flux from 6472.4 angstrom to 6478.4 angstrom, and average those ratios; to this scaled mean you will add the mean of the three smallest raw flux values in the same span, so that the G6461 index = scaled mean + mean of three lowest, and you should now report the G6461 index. 2.36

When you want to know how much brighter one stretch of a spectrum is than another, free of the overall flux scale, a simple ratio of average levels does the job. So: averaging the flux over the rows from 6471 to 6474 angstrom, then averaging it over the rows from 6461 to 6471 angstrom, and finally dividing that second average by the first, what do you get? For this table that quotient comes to 1.04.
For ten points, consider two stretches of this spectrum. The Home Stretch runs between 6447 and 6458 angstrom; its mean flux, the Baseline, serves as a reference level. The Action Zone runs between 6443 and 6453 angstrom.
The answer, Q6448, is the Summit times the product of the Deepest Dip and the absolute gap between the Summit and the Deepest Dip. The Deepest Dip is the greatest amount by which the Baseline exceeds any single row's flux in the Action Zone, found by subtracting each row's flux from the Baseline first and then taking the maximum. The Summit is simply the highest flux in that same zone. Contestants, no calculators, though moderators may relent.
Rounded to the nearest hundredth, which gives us 0.20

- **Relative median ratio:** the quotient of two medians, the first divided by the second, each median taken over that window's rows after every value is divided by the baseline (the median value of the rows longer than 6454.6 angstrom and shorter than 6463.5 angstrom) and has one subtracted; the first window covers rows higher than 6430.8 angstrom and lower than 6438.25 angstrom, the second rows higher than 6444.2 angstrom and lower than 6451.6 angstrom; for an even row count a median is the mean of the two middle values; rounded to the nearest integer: 2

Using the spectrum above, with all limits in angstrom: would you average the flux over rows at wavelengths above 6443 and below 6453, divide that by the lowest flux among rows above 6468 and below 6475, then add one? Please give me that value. 2.07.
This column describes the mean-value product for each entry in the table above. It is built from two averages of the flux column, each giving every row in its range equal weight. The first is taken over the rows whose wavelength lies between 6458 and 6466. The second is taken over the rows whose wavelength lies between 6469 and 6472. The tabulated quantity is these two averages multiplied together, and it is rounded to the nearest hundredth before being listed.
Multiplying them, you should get 1.95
